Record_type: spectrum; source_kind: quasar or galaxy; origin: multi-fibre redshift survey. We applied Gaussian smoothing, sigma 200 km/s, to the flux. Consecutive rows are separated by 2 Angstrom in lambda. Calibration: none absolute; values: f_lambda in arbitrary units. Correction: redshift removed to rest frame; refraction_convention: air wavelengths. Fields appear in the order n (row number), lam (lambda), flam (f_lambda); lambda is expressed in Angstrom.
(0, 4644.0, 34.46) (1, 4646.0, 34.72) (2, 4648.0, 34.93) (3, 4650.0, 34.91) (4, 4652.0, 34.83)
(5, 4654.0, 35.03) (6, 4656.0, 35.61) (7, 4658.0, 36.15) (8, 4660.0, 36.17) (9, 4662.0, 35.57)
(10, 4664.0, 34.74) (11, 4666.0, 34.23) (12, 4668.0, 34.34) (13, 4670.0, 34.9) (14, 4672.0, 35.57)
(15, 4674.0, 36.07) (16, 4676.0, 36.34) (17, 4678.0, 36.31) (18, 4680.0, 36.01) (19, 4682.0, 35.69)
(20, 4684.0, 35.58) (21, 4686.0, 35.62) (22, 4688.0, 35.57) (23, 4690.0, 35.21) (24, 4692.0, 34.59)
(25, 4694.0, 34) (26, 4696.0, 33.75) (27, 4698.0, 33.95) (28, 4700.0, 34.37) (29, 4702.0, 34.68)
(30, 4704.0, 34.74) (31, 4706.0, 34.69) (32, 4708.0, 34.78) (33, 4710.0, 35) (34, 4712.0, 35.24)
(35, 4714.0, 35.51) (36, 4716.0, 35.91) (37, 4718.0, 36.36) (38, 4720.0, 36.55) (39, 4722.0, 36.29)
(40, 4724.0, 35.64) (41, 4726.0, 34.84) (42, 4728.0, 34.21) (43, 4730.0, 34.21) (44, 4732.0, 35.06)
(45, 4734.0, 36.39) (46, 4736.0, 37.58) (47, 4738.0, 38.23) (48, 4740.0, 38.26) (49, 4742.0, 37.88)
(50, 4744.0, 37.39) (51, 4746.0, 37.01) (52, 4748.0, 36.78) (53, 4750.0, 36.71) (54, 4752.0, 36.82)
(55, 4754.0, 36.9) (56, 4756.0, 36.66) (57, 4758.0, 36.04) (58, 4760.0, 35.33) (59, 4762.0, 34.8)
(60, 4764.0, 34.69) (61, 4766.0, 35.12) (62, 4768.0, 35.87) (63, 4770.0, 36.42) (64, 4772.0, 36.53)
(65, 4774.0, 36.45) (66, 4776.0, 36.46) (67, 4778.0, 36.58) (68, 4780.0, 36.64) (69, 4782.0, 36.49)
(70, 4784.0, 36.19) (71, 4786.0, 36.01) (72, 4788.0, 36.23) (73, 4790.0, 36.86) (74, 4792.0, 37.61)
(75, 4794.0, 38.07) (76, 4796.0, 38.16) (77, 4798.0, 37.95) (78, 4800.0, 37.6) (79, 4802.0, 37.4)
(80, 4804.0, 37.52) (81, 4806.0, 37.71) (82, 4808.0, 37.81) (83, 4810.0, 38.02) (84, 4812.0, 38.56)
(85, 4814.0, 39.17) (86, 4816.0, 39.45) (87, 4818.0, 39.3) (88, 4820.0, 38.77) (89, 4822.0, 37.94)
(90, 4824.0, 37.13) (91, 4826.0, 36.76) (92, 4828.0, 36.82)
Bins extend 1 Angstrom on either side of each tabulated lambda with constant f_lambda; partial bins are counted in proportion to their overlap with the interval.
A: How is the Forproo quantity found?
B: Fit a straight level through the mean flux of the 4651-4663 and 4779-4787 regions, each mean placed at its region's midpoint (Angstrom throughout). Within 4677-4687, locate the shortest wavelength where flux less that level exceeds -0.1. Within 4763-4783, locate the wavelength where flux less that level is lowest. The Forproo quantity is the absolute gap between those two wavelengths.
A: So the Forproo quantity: 86 Angstrom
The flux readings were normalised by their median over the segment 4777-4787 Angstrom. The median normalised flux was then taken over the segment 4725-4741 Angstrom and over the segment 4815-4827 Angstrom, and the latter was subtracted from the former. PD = -0.07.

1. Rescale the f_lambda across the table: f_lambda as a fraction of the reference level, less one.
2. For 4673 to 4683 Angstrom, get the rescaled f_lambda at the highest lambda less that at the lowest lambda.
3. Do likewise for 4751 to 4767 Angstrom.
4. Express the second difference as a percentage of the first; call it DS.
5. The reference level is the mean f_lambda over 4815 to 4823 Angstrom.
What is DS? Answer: 447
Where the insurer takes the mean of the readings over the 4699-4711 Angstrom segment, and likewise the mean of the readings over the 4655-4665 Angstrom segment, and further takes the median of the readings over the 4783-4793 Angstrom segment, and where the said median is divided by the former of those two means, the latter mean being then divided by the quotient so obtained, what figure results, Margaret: 34.2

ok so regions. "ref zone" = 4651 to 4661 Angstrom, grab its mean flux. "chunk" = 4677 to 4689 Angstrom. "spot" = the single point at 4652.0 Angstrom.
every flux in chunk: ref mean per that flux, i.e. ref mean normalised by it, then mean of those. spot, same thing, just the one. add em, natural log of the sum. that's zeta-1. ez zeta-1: 0.70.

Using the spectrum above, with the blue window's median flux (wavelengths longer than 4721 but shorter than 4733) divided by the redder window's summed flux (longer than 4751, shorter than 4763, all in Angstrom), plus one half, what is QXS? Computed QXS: 0.661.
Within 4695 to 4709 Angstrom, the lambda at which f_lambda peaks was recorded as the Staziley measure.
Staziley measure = 4708.0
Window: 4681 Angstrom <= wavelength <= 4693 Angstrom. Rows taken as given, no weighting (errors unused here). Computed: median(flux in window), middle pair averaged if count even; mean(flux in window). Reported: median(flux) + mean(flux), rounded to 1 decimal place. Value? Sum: 71.0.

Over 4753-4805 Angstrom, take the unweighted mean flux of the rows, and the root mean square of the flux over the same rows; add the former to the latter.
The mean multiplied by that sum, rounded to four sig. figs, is 2674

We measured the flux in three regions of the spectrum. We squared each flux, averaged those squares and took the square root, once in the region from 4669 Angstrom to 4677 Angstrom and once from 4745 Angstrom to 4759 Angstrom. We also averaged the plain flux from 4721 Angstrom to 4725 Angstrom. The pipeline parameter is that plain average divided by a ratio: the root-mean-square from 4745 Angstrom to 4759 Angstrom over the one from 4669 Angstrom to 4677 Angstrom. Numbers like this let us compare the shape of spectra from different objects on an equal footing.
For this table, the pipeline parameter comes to 35.0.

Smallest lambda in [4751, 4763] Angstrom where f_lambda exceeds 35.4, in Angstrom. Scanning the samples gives 4752.0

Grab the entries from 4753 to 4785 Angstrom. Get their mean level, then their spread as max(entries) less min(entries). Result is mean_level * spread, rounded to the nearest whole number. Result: 80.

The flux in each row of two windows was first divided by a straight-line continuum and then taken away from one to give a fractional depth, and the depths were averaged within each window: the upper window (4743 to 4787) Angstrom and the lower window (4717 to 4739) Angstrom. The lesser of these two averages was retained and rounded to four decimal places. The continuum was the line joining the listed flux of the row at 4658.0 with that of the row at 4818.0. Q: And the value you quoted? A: 0.0423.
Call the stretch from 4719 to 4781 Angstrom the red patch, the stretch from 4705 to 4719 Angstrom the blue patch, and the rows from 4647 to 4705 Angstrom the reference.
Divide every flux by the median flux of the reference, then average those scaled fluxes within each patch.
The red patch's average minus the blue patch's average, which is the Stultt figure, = 0.026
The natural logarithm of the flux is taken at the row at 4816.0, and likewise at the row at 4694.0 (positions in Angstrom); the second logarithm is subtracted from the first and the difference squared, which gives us 0.022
